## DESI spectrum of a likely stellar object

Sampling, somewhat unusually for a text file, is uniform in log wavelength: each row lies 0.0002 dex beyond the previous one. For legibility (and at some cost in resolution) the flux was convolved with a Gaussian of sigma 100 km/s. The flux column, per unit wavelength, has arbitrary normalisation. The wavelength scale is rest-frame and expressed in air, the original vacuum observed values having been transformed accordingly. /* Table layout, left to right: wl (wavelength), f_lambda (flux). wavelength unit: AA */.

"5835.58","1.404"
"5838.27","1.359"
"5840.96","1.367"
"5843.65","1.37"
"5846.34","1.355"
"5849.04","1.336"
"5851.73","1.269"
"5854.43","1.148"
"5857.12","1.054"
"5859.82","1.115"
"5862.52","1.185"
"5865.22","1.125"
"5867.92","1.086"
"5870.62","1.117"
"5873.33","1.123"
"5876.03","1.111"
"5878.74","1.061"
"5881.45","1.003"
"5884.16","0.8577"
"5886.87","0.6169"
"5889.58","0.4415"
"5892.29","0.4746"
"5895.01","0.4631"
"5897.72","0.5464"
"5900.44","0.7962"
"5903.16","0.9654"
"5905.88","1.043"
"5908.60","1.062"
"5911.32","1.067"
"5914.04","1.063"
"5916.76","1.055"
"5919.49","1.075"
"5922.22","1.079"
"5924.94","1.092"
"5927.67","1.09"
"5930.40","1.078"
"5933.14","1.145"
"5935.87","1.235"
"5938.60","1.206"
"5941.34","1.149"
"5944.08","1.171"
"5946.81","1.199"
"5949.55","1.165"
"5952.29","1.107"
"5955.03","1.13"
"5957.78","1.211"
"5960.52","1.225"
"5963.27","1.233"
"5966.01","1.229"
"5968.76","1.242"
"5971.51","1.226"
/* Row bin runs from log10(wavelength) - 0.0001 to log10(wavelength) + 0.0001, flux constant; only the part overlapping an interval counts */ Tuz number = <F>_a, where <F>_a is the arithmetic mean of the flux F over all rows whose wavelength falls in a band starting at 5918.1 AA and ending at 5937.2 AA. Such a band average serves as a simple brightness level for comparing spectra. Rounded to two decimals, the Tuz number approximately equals 1.11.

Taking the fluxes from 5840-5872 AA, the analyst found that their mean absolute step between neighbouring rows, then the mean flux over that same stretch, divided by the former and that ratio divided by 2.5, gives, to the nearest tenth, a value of 9.2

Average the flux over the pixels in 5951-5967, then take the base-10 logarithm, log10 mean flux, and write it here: 0.08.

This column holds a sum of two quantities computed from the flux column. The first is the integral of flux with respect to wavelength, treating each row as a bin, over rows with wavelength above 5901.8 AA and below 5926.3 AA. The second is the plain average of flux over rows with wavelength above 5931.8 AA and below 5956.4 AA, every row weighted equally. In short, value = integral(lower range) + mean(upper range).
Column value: 27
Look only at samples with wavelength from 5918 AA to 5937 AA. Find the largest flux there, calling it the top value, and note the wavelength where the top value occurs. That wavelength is 5935.87 AA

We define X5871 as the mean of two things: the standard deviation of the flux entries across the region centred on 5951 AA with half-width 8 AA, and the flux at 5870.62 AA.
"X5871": 0.6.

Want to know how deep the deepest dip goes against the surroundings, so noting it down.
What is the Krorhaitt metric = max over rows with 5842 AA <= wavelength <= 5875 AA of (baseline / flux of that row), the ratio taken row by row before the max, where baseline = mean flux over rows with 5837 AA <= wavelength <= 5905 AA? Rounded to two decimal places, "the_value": 0.96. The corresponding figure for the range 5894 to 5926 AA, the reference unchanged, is 2.19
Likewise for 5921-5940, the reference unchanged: 0.94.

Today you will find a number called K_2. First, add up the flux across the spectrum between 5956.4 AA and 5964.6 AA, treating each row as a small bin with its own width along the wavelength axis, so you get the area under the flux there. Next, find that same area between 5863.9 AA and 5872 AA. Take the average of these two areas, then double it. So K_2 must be 19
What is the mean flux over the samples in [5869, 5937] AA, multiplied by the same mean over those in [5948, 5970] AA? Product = 1.13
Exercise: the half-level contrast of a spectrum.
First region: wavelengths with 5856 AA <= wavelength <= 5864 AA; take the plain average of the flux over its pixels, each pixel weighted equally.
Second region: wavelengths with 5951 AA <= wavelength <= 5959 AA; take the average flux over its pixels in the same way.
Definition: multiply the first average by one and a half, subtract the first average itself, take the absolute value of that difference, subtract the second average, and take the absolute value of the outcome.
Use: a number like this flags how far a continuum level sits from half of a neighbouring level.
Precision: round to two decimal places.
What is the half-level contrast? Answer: 0.59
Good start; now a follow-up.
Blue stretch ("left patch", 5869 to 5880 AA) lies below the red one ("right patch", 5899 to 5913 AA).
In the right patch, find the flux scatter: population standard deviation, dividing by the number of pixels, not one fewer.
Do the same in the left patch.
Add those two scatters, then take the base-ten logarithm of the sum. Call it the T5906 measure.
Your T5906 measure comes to -0.90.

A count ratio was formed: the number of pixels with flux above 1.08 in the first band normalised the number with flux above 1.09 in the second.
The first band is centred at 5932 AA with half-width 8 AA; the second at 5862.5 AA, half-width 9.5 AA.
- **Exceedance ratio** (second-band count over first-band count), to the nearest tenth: 1.0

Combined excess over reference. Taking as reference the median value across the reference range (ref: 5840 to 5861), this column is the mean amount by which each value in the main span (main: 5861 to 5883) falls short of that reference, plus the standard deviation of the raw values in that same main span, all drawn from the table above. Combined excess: 0.25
